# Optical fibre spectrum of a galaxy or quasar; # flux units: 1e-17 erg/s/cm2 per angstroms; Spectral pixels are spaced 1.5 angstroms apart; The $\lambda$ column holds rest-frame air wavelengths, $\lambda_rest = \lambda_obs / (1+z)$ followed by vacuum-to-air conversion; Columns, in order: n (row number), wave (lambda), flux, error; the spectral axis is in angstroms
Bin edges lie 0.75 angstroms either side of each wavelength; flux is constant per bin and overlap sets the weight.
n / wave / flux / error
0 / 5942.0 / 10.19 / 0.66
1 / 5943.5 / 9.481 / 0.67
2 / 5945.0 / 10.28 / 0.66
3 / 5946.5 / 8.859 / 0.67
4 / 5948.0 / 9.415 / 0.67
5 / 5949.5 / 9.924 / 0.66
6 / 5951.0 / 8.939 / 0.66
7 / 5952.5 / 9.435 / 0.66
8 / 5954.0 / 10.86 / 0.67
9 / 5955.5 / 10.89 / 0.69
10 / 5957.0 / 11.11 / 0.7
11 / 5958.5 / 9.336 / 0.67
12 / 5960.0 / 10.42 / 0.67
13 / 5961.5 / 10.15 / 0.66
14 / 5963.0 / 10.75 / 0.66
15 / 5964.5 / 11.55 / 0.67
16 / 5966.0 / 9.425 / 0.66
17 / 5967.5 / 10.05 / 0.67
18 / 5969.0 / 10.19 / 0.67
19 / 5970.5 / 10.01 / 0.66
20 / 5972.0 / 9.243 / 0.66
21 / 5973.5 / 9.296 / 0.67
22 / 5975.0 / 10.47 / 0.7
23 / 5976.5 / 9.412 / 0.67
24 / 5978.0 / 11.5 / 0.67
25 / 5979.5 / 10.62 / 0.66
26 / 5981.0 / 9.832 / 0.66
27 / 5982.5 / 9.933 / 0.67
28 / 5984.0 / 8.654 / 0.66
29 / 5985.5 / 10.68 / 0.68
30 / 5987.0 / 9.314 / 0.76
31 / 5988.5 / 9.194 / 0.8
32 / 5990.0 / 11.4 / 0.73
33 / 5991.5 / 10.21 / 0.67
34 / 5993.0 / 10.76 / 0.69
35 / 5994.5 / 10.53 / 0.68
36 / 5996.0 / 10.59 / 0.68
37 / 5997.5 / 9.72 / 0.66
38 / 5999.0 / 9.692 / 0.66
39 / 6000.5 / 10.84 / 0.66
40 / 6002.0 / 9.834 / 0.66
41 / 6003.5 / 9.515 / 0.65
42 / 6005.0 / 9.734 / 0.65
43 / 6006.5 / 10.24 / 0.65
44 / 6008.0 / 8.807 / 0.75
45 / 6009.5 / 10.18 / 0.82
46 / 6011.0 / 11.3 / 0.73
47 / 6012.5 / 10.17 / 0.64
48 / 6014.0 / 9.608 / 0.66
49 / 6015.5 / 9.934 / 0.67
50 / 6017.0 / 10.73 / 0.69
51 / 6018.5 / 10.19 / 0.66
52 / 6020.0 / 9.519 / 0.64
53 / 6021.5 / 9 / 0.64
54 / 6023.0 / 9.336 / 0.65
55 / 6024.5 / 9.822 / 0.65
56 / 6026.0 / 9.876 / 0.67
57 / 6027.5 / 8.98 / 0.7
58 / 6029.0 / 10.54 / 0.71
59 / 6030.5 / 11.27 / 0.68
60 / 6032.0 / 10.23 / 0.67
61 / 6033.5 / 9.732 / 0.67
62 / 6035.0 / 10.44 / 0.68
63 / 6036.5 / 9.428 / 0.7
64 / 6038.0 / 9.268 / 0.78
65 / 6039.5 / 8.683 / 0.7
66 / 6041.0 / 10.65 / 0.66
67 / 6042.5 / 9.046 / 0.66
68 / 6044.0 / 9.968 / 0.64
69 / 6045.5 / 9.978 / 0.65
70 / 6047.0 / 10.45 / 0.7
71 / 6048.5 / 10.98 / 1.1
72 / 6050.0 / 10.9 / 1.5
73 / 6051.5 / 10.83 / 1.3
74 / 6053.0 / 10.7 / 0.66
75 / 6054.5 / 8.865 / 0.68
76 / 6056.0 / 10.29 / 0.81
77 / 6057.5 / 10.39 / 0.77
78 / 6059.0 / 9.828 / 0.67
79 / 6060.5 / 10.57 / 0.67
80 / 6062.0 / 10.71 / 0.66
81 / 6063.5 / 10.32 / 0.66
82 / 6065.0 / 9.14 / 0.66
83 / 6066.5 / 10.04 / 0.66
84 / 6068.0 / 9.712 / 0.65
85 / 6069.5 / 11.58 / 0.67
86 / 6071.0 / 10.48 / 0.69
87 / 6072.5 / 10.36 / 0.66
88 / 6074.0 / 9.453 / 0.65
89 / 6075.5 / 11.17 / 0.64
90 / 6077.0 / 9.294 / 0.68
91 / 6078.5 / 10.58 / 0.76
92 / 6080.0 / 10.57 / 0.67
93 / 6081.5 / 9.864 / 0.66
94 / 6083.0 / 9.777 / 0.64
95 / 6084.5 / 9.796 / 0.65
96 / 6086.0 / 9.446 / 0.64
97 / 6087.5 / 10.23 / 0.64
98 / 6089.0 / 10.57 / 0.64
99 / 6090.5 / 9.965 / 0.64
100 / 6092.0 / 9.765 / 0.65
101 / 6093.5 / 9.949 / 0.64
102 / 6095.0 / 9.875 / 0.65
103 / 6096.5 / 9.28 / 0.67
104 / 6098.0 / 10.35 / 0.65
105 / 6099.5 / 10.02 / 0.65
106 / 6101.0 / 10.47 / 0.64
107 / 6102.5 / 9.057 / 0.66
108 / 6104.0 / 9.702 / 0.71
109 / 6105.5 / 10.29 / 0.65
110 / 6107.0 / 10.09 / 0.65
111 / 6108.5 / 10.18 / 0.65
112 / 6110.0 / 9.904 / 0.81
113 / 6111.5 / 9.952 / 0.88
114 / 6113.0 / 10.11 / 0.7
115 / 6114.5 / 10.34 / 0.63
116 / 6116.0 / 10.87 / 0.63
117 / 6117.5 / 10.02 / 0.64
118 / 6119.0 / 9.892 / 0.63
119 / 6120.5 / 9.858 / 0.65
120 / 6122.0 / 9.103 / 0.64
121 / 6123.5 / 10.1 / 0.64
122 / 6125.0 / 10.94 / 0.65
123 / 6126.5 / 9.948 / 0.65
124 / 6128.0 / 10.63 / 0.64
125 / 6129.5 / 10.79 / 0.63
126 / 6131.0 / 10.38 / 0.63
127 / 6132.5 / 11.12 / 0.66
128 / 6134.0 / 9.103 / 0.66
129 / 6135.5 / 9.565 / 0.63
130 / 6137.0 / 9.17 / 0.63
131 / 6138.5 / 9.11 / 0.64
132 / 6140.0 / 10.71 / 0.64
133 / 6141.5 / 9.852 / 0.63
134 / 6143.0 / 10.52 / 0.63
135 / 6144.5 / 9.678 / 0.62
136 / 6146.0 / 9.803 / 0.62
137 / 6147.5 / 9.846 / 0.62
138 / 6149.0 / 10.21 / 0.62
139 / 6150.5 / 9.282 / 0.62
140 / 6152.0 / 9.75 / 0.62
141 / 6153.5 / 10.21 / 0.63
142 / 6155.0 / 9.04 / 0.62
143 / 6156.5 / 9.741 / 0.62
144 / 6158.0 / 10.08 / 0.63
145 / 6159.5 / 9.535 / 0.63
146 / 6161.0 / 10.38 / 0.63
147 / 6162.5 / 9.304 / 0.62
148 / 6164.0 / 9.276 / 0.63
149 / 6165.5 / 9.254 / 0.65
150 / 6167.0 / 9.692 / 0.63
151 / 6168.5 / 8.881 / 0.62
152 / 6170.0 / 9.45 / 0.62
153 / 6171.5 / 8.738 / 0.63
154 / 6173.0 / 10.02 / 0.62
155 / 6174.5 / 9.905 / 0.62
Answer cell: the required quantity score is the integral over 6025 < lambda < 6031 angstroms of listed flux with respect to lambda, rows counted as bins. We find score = 61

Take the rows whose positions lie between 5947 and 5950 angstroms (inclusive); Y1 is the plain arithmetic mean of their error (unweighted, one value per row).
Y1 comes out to 0.665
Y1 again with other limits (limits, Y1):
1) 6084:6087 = 0.645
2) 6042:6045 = 0.650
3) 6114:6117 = 0.630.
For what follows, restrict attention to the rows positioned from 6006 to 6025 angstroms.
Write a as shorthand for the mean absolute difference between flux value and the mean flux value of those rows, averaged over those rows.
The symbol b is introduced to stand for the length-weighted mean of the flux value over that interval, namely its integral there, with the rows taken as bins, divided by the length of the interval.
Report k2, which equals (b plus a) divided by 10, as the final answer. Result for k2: 1.04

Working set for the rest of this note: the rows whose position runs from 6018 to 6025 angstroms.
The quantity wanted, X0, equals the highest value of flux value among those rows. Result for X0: 10.19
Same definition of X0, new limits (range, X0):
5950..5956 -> 10.89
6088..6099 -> 10.57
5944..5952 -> 10.28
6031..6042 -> 10.65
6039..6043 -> 10.65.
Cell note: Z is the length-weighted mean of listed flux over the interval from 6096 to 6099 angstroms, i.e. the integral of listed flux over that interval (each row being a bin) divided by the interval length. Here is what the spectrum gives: 9.9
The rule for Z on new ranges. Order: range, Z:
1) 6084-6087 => 9.7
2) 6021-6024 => 9.2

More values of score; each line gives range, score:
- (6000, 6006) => 60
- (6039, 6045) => 58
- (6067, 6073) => 63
